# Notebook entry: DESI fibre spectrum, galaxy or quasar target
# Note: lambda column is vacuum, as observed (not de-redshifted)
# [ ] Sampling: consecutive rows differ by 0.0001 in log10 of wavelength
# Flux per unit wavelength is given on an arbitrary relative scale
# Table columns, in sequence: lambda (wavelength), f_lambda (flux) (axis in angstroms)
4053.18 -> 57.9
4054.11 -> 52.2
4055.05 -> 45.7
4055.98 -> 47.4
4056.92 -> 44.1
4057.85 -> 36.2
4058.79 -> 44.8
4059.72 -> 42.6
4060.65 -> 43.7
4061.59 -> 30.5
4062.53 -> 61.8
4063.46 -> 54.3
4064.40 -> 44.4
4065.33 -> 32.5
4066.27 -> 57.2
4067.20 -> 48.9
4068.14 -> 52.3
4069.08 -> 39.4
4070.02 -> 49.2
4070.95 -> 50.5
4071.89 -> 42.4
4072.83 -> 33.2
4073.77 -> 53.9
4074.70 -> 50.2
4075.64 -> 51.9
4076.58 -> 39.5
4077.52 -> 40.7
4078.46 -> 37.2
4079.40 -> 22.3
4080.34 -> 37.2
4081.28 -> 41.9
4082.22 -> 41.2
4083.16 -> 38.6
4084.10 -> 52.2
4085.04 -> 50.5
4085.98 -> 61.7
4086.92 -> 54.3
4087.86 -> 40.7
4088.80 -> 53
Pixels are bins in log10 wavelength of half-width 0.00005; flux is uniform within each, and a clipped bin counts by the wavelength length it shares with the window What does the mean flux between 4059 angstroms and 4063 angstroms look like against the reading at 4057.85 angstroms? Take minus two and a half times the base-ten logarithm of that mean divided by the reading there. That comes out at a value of -0.23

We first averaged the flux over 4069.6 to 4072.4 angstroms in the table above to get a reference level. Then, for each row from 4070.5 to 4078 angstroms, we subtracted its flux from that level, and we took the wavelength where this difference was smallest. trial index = 4073.77 angstroms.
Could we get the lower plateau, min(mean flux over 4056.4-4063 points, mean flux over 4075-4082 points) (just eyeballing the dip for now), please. 39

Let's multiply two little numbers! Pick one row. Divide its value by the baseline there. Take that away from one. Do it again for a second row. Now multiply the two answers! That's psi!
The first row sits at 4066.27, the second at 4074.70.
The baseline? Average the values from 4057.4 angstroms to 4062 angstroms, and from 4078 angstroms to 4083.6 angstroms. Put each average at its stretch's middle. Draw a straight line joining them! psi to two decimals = 0.17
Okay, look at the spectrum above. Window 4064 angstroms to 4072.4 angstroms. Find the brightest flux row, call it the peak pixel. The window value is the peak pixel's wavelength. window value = 4066.27 angstroms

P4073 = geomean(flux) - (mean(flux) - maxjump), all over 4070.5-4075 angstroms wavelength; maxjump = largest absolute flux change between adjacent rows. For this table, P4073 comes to 20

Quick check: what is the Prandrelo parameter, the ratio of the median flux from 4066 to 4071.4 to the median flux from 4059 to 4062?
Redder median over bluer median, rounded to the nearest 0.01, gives 1.17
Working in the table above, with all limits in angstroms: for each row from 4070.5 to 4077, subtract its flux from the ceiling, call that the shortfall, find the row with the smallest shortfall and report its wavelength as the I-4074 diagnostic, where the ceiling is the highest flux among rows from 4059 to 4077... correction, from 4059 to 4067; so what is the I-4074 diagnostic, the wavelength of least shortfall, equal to 4073.77 angstroms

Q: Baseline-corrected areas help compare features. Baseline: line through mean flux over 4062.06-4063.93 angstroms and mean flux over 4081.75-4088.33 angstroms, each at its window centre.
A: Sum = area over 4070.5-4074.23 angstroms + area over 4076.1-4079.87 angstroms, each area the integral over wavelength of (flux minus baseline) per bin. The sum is -96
